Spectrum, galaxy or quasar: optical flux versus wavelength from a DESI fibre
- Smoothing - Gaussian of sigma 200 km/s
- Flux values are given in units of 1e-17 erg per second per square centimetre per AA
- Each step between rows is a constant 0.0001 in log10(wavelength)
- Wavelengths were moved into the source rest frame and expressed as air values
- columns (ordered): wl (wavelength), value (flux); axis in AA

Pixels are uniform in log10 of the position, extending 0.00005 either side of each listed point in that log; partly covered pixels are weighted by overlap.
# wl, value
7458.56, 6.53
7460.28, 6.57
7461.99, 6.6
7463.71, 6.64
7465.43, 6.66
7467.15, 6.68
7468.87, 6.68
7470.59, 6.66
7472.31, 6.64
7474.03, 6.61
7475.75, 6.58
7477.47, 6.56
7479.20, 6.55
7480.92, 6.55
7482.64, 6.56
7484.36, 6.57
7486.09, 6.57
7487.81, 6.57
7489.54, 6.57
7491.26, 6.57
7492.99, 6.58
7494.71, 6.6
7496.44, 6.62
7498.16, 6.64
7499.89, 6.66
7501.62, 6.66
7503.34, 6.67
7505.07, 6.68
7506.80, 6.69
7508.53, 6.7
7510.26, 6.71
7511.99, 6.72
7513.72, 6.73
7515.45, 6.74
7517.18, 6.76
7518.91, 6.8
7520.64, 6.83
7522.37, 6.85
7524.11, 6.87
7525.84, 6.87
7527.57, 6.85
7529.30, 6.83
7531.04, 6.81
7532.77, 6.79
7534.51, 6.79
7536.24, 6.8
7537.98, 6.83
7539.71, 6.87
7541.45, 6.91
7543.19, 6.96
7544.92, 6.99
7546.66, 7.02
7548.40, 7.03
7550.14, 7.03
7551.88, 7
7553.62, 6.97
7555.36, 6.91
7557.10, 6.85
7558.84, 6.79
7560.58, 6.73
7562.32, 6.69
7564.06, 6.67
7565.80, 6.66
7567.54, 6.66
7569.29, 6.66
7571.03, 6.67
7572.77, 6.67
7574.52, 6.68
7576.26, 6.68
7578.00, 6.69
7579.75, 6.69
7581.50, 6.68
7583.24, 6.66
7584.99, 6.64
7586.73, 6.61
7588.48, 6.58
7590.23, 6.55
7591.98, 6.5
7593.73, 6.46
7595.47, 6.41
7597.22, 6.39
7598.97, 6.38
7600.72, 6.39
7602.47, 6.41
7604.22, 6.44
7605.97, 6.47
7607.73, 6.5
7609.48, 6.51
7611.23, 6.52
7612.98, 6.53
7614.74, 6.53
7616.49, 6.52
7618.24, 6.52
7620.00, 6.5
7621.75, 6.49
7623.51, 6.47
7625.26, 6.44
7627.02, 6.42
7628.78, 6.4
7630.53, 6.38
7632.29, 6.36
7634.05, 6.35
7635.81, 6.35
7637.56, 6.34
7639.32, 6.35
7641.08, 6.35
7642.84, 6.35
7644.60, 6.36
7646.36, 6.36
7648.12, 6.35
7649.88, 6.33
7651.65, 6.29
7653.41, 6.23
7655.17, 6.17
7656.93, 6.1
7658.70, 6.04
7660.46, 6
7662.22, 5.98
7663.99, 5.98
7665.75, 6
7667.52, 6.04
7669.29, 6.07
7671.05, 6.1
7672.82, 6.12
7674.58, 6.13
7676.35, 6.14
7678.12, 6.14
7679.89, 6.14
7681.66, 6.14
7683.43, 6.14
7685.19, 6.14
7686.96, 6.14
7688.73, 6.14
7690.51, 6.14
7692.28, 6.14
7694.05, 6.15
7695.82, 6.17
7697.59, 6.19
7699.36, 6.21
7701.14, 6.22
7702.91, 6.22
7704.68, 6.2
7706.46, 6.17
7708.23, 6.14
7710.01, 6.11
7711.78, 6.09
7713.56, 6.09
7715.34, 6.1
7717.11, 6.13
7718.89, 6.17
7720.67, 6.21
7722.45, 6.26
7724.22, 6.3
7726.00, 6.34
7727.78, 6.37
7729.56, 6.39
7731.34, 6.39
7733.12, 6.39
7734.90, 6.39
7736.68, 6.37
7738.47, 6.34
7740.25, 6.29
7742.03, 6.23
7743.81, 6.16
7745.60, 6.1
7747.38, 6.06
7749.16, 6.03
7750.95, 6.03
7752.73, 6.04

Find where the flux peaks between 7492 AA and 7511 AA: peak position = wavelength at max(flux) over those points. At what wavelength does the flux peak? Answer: 7510.26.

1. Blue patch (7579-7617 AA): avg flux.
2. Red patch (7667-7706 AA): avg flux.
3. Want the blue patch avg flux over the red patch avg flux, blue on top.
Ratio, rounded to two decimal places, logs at 1.06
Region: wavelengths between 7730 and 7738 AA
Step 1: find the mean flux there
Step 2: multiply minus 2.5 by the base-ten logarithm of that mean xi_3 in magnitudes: -2.01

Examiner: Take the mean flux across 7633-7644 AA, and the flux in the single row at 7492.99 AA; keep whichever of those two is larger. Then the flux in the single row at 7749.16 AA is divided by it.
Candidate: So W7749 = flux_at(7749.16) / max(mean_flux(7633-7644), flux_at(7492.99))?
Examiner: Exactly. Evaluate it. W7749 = 0.916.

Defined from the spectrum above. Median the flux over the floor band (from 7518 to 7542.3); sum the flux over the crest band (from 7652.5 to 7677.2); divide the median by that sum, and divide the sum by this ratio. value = 1060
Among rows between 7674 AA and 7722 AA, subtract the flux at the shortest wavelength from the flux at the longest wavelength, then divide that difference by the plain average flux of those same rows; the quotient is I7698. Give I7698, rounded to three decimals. 0.013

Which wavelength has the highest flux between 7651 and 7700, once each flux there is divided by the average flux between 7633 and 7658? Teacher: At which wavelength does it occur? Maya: 7651.65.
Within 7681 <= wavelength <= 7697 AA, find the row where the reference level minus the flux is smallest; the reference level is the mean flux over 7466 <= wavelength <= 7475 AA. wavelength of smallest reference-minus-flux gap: 7695.82 AA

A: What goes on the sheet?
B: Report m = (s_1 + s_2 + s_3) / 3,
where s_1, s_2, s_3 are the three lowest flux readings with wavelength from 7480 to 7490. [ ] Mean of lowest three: 6.56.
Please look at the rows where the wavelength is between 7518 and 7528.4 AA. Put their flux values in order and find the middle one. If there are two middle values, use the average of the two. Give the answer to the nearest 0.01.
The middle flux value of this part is 6.85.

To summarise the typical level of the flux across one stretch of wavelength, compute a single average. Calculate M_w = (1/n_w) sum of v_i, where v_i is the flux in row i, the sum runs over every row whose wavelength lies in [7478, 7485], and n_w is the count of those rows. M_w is 6.56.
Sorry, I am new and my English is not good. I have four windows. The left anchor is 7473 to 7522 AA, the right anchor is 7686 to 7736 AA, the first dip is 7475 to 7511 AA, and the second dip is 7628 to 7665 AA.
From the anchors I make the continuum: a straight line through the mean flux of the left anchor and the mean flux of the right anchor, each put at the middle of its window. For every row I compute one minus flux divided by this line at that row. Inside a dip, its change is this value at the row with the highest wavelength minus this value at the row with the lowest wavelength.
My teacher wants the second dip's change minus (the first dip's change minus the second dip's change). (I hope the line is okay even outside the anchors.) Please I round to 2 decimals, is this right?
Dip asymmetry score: 0.14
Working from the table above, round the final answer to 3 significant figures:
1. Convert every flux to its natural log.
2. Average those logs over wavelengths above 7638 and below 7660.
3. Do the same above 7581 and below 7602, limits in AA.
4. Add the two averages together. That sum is 3.71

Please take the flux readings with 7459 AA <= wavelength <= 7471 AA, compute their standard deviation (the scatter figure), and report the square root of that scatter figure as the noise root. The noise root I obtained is 0.20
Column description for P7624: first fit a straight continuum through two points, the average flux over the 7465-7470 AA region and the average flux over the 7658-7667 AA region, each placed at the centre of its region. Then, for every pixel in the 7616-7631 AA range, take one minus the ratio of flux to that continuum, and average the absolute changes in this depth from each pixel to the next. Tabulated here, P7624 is 0.0021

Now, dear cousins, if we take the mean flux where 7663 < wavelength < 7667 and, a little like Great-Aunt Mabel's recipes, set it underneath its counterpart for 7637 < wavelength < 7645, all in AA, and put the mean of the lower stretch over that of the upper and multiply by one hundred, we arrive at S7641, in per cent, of 106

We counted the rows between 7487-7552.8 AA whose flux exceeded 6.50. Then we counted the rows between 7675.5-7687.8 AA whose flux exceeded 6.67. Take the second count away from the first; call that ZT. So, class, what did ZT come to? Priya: 38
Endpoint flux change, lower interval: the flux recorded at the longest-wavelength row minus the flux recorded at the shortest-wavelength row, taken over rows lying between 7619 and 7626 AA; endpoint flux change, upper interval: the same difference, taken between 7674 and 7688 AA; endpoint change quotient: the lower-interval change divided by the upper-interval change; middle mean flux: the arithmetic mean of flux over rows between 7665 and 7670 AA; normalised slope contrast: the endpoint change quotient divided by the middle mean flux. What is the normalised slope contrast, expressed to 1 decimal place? -1.0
